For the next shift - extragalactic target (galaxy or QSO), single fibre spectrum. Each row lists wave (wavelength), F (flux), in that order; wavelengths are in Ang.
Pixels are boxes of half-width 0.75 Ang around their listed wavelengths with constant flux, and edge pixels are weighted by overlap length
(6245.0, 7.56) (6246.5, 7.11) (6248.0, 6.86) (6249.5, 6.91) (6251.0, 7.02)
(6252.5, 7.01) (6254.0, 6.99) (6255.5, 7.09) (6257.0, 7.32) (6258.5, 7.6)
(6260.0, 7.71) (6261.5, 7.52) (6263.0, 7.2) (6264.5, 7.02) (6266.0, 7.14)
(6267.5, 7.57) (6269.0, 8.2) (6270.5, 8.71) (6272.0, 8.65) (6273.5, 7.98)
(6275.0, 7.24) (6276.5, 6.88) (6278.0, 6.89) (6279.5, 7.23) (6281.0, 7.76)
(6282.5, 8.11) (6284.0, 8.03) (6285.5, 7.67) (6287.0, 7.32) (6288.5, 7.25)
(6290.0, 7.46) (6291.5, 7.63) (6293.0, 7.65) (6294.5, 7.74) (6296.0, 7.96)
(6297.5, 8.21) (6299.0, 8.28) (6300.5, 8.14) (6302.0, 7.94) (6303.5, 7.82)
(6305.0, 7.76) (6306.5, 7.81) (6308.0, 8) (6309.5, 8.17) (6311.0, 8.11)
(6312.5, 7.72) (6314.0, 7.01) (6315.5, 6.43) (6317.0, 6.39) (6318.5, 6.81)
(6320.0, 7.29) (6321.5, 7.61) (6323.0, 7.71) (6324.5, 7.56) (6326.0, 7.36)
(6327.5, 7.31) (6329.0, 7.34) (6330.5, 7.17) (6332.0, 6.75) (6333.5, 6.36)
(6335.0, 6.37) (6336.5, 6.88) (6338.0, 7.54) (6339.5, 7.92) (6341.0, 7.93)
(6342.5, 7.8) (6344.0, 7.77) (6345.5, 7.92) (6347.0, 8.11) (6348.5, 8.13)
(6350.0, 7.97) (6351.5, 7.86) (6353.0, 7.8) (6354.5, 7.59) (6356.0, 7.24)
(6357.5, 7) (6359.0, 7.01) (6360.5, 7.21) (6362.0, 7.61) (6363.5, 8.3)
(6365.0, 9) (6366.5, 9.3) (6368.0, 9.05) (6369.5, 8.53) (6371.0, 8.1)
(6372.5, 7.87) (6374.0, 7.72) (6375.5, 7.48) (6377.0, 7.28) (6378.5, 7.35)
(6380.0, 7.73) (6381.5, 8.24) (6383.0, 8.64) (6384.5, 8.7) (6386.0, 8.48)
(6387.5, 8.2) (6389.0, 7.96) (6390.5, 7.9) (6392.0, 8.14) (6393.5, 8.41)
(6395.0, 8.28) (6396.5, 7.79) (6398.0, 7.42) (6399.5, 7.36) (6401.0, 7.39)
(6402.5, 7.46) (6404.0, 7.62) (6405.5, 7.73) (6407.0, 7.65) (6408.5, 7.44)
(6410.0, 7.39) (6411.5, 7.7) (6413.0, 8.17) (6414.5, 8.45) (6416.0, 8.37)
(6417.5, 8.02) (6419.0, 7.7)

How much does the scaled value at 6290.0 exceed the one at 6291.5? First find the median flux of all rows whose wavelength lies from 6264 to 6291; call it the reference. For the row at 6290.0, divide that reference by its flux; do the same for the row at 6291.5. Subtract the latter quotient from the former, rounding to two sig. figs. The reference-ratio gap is 0.022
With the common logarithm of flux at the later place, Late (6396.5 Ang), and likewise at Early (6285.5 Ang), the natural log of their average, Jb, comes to -0.12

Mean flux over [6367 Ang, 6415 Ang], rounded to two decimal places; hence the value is 7.93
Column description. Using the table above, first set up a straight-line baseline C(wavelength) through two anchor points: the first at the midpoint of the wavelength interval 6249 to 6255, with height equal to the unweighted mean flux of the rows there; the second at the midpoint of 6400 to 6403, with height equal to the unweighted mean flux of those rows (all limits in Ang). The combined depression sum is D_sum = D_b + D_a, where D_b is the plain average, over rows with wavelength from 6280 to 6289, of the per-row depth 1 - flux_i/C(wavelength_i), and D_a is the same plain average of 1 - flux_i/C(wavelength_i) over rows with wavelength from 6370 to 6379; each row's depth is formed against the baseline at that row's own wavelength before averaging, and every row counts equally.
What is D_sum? -0.13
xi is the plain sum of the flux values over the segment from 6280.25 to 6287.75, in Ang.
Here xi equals 39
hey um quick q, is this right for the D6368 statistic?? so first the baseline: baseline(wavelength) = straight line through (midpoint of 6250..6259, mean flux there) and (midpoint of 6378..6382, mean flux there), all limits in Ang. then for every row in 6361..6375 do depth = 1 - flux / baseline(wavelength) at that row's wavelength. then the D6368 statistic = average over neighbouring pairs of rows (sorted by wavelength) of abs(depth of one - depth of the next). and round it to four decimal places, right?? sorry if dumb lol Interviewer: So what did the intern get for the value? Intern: 0.0533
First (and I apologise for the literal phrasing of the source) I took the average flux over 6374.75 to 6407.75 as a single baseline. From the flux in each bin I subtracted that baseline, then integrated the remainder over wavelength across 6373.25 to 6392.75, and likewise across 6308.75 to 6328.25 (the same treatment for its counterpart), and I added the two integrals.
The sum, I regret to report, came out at -8.1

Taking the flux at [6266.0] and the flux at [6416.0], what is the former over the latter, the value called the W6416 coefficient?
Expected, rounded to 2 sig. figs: 0.85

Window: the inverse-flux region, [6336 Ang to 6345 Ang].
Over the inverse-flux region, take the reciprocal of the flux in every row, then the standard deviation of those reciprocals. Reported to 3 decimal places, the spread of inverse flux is 0.007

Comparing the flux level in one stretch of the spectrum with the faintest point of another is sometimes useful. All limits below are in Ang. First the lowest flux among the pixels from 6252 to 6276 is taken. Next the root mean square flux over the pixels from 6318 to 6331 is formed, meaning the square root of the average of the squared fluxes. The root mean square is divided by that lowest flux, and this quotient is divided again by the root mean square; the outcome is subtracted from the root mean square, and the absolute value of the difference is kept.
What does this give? 7.21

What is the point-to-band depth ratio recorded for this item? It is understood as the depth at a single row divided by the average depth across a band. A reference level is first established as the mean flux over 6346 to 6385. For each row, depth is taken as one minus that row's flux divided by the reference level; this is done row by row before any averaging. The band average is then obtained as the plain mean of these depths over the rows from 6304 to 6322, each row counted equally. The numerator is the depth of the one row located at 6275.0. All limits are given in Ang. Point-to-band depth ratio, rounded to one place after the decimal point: 1.4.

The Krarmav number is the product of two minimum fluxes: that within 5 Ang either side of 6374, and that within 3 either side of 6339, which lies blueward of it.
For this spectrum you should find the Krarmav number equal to 50.1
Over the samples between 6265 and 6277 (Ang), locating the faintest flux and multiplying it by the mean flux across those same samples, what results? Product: 54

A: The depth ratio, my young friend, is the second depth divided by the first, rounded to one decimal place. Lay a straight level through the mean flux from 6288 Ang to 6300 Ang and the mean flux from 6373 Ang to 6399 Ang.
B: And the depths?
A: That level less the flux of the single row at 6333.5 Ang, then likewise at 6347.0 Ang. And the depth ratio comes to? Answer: -0.1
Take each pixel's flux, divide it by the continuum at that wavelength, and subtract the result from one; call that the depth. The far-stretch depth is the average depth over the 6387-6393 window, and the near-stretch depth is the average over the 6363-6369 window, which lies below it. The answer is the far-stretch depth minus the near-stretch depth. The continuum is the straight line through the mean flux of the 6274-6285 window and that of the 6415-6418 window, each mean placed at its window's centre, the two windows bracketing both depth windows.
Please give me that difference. 0.13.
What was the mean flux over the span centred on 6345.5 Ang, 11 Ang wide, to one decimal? 7.9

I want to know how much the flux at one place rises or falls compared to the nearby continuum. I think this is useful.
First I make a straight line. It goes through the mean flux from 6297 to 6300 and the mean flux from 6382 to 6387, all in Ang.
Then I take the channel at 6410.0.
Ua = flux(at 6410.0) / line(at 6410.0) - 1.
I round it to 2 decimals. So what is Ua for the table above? -0.15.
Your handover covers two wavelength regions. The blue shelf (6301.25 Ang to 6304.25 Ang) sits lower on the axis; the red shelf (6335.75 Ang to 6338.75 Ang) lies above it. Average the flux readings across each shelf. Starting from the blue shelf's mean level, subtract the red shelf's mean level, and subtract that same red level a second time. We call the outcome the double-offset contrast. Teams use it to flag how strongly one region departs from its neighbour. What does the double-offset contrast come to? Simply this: -6.5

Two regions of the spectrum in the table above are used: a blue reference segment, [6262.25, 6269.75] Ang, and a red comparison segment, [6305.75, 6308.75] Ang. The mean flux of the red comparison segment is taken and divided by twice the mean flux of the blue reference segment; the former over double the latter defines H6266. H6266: 0.532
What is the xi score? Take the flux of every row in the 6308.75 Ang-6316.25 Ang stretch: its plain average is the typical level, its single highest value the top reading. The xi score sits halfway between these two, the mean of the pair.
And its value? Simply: 7.8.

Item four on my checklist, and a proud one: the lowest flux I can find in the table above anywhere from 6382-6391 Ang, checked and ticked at 7.9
